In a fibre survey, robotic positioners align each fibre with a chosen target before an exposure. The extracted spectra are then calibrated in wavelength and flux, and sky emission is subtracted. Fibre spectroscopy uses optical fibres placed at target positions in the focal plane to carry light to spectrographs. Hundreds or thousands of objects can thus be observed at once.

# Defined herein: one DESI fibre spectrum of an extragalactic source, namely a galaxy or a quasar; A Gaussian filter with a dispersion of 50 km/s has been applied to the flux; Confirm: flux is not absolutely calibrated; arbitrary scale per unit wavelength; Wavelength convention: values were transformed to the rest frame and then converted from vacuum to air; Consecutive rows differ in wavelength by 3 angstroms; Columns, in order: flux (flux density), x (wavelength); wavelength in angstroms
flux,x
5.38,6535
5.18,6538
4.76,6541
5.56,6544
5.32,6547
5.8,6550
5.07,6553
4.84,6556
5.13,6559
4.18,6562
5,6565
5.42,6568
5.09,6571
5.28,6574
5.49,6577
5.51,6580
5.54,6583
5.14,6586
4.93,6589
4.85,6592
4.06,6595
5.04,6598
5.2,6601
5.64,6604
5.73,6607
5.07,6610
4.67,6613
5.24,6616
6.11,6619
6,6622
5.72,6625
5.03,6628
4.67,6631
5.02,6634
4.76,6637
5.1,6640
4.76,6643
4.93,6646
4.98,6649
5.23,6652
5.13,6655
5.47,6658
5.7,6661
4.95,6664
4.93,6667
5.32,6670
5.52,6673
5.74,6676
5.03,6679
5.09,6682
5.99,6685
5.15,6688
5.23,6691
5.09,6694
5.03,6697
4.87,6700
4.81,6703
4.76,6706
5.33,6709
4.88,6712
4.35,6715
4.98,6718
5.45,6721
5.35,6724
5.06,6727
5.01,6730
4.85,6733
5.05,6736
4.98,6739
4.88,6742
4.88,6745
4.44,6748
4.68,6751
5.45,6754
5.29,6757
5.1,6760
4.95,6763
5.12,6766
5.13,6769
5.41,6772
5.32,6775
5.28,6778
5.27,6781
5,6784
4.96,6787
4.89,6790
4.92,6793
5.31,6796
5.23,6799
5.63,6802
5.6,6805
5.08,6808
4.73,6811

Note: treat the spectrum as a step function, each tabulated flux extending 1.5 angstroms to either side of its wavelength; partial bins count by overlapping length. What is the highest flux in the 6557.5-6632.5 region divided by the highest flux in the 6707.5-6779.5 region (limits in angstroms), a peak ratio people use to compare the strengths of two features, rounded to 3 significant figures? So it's 1.12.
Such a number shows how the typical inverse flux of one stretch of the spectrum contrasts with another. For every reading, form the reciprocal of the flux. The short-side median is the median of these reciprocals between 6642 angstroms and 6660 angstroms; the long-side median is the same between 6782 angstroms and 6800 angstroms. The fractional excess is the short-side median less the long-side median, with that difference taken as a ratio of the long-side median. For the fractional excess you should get -0.015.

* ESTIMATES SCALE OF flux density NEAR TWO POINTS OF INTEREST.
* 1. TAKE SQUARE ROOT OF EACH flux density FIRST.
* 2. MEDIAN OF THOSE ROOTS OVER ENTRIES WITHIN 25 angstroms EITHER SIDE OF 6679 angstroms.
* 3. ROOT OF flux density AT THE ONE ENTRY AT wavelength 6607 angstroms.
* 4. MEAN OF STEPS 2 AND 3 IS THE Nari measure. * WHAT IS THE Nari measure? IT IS 2.33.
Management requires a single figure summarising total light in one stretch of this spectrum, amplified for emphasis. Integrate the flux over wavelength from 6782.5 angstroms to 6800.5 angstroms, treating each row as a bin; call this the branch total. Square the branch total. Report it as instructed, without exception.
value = 8268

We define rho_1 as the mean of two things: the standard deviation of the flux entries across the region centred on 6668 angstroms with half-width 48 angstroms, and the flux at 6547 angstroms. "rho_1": 2.85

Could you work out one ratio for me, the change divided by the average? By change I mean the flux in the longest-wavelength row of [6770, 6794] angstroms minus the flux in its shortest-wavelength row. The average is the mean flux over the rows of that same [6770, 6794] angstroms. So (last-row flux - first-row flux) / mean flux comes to -0.10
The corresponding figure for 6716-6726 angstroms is 0.07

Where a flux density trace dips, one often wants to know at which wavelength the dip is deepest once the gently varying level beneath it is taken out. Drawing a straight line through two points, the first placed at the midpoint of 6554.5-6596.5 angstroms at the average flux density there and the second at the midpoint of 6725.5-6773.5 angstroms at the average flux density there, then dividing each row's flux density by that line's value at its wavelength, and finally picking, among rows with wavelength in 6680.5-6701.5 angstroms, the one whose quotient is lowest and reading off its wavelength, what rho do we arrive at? 6700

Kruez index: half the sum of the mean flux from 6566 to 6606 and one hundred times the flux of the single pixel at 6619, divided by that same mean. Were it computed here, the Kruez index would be 60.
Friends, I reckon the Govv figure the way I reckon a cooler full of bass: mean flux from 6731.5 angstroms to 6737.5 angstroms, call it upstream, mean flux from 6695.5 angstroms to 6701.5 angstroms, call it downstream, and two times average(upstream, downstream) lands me 9.90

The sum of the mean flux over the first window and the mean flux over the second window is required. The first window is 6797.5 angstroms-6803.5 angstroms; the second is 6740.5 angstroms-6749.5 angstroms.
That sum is 10.2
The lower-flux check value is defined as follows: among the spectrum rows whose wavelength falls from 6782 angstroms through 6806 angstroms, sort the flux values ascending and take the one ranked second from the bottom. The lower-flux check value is 4.92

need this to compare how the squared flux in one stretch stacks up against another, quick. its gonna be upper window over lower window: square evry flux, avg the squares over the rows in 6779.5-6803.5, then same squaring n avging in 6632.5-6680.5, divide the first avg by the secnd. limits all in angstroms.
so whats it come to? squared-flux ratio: 1.00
